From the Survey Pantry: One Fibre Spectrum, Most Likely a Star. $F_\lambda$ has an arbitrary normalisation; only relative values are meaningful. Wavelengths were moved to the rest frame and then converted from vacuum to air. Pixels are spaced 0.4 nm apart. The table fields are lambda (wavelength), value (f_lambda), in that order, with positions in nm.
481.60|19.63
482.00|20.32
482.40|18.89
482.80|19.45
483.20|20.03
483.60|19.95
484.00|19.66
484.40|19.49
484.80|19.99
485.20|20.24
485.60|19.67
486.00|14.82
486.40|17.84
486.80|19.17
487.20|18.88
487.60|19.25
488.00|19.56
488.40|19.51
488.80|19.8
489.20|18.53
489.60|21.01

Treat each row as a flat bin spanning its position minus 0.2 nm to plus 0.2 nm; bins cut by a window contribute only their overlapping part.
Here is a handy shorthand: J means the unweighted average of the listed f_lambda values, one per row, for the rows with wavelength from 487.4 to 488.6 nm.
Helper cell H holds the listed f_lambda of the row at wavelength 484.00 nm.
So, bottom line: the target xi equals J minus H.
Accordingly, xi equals -0.22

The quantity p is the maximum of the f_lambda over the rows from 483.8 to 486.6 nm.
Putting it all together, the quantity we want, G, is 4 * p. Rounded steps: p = 20.24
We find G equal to 81.0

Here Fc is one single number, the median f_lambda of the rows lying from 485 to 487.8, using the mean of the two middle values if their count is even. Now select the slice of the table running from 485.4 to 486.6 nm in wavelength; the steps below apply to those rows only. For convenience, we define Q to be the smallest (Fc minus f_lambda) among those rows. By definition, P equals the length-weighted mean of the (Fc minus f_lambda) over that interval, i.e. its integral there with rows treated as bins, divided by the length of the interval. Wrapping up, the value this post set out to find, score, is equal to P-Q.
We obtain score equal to 2.2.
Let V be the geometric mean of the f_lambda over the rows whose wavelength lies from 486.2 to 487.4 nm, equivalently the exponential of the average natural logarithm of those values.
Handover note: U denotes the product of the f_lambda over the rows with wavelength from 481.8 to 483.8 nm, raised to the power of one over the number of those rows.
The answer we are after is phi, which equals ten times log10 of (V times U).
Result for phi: 25.6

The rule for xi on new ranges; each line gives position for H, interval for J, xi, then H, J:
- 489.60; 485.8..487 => -3.73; 21.01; 17.3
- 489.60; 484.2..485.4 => -1.10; 21.01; 19.9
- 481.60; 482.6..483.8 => 0.18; 19.63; 19.8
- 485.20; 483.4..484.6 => -0.54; 20.24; 19.7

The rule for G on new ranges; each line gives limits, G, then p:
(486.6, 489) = 79.2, 19.8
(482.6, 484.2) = 80.1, 20.03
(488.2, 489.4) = 79.2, 19.8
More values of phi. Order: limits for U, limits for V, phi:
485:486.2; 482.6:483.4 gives 25.5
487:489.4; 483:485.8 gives 25.8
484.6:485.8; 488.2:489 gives 25.9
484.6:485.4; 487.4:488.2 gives 25.9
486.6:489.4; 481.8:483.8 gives 25.8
